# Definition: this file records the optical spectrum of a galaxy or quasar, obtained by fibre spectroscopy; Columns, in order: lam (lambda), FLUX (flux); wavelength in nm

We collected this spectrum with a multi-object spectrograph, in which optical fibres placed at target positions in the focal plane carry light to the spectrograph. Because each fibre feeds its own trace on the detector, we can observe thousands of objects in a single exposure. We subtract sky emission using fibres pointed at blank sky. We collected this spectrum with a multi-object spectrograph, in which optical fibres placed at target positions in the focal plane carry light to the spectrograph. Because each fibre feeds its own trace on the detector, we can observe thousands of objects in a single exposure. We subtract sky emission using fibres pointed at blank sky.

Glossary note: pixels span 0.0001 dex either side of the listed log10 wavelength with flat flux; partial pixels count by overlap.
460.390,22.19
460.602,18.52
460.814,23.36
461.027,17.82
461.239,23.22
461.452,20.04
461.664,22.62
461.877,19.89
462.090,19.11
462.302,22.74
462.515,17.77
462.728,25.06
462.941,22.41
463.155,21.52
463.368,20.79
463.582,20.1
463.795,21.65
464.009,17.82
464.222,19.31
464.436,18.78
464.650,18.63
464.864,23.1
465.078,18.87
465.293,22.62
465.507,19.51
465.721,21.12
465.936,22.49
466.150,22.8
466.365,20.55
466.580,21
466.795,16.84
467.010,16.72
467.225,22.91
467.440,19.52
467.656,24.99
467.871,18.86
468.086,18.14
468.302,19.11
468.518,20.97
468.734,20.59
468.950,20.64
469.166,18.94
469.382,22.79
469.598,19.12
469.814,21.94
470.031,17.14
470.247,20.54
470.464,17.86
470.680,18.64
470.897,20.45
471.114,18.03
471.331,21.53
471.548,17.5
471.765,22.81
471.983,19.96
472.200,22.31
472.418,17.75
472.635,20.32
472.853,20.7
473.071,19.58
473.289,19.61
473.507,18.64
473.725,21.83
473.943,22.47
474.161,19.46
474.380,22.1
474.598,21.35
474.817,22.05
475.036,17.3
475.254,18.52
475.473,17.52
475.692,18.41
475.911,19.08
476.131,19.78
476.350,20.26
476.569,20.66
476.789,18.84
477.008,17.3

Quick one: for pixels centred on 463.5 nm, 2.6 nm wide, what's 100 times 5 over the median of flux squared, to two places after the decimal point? 1.20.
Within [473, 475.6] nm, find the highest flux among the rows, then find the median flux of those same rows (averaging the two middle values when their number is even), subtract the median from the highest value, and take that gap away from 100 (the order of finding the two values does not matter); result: 97.1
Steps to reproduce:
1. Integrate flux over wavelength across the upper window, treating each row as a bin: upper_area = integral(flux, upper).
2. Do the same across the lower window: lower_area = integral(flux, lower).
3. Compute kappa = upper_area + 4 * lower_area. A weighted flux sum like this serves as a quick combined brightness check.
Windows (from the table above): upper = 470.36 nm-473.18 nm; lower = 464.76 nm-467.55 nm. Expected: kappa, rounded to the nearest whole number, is 286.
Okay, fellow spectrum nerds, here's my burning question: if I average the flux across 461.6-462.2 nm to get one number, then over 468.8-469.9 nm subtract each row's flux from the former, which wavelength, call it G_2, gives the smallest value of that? 469.382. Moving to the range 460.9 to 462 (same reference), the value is 461.239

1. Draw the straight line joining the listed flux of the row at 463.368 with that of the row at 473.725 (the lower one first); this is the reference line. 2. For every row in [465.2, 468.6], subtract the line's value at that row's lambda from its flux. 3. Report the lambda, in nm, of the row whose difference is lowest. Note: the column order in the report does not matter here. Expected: 467.010 nm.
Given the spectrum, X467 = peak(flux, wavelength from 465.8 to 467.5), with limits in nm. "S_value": 22.91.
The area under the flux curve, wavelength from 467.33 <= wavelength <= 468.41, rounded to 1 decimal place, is 21.7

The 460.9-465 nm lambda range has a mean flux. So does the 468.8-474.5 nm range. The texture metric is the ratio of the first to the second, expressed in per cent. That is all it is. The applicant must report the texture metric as 103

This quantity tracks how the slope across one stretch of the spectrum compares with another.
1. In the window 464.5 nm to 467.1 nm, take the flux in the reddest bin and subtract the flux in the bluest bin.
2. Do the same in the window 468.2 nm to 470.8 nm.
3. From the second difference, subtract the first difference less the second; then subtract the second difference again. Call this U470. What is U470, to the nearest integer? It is 1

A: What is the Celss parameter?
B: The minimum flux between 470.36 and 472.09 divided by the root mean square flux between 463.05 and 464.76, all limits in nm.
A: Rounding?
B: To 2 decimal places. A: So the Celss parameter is 0.88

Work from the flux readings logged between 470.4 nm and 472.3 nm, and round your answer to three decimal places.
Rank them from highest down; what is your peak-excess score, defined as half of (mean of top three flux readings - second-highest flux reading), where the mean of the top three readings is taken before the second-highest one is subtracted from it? -0.047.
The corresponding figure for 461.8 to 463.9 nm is 0.332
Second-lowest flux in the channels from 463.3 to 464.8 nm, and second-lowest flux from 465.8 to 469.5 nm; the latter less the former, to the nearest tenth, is -1.8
